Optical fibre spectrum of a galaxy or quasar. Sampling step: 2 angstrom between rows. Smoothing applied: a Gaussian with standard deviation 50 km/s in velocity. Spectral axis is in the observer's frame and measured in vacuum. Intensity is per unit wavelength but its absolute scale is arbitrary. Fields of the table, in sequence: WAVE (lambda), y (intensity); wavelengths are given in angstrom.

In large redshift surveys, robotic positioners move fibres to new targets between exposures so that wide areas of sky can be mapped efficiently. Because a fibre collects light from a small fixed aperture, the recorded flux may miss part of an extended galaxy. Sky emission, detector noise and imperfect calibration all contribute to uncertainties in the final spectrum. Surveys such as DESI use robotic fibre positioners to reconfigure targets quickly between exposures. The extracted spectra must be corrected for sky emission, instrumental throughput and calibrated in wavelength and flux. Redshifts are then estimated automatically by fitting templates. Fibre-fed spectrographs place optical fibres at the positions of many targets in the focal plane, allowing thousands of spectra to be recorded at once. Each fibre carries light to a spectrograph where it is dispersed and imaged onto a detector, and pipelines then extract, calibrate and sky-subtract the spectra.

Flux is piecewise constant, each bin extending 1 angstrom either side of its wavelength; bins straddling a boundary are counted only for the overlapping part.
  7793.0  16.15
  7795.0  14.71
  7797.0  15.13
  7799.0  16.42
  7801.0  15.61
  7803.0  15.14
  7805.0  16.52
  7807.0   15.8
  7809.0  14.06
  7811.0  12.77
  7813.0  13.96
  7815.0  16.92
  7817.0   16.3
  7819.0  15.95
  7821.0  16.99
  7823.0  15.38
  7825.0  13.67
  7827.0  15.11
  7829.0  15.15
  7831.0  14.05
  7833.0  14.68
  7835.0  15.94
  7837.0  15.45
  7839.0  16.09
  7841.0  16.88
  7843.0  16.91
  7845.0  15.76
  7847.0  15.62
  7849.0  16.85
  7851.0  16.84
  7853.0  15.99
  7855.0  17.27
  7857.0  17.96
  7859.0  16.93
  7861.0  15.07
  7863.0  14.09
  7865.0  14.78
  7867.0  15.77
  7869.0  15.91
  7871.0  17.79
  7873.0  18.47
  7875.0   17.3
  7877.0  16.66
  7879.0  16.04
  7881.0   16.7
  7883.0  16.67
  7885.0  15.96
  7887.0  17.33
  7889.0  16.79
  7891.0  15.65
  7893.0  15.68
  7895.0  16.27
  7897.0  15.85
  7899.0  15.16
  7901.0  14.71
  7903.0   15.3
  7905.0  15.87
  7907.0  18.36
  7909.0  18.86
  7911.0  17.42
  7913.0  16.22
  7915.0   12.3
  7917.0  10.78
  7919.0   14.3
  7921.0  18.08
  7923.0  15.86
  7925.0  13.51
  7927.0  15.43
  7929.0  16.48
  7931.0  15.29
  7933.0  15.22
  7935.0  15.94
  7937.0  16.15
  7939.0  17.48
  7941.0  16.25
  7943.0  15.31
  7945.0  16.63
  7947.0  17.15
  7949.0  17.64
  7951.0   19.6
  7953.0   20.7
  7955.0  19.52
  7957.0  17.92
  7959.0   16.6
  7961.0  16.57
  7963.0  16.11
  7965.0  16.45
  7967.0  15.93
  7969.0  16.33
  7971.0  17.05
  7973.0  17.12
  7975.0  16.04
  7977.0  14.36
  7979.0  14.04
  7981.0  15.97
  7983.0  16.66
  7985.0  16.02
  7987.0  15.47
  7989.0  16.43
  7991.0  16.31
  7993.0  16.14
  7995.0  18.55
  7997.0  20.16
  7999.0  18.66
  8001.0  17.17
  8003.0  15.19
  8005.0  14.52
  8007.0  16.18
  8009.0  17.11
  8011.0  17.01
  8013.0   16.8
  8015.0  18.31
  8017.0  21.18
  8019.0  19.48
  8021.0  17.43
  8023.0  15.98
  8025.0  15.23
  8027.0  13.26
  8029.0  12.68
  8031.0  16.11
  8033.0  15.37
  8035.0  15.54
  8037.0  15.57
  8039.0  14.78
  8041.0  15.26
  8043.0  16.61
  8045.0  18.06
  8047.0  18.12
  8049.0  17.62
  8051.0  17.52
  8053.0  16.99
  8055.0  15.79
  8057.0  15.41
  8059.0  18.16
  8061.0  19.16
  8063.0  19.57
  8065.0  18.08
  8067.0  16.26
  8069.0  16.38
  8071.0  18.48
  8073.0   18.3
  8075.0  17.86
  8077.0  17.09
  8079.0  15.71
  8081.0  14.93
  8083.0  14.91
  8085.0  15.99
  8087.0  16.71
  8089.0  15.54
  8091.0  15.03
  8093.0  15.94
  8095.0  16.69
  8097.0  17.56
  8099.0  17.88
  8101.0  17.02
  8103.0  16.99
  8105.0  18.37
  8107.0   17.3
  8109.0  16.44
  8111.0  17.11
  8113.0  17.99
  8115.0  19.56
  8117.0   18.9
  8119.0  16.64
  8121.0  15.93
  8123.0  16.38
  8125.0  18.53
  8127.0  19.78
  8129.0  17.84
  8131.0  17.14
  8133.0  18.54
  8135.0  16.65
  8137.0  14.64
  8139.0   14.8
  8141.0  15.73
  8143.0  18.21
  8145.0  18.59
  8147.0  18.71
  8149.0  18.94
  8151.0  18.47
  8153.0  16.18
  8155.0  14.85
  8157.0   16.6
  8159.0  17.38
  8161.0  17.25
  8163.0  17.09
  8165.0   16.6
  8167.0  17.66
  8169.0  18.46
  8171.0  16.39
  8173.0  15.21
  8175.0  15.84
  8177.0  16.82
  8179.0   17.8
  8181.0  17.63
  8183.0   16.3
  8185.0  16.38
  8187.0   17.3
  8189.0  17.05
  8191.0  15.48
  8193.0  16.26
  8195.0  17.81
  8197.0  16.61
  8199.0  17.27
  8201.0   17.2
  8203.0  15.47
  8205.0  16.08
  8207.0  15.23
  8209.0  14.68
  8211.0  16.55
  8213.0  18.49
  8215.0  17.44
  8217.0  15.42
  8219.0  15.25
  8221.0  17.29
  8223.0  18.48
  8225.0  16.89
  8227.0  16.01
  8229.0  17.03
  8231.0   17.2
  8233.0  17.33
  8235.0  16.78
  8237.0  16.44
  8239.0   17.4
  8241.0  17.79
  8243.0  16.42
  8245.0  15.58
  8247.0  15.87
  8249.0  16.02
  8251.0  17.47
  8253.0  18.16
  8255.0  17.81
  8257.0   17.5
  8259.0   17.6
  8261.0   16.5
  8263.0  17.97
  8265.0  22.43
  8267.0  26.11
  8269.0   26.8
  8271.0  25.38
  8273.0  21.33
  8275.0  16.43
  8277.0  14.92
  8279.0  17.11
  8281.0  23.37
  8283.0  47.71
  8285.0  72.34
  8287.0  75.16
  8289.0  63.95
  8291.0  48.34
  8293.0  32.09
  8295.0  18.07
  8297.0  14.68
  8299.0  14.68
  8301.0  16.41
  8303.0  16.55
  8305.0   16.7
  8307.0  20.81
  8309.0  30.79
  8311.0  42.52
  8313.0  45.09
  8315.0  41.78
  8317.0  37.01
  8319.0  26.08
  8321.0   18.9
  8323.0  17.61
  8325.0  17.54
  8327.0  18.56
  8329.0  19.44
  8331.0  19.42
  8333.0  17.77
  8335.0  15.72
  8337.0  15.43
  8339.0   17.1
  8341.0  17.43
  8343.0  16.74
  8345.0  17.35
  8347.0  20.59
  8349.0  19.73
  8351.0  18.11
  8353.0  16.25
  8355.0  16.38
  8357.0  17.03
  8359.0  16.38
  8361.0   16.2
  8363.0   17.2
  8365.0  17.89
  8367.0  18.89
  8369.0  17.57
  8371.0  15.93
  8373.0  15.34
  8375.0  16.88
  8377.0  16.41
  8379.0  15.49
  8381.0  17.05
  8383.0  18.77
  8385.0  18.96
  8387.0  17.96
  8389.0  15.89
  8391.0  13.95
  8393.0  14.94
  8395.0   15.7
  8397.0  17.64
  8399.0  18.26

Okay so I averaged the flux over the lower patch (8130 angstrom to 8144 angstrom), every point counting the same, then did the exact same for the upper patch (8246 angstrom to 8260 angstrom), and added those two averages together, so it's 34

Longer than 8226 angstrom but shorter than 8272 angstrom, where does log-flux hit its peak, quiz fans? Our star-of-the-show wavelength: 8269.0 angstrom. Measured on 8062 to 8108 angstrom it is 8063.0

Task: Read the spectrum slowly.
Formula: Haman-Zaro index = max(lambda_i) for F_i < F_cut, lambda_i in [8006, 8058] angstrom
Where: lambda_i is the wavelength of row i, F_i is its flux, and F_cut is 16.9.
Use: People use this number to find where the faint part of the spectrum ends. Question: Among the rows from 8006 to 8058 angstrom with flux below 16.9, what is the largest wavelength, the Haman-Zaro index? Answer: 8057.0 angstrom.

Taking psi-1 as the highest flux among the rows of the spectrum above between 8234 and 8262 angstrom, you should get 18.16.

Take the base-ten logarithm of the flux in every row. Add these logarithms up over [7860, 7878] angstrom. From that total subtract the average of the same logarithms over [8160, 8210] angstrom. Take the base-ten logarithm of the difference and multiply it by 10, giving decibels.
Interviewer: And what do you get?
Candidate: 10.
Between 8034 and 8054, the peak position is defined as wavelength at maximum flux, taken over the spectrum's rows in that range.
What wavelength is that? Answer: 8047.0 angstrom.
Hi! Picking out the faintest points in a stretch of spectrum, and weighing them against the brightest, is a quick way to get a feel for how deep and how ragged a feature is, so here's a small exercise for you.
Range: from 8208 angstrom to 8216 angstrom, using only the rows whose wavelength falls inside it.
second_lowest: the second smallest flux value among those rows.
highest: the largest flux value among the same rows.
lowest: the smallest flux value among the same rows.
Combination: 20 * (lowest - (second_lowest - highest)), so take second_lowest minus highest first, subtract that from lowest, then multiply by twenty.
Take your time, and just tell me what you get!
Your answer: 332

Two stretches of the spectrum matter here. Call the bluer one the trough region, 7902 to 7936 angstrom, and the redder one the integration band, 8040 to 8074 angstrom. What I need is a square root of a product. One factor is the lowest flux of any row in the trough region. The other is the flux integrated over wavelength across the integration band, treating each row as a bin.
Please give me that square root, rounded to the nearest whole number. 80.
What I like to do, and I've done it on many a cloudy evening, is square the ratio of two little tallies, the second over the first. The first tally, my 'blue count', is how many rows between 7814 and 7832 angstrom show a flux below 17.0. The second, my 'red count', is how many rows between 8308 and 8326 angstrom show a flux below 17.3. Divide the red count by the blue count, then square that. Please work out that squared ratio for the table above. 0.0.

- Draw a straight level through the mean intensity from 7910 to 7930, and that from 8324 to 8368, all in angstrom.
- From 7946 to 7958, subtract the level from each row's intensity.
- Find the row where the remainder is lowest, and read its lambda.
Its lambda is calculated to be 7947.0 angstrom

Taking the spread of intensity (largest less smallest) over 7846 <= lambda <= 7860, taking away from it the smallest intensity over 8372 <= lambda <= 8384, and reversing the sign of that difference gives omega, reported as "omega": 13.0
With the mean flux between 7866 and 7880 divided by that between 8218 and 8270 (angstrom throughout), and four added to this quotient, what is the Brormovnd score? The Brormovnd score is 4.94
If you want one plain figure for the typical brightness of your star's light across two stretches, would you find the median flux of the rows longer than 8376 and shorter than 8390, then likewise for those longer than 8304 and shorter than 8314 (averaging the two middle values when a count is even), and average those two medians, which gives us 23.9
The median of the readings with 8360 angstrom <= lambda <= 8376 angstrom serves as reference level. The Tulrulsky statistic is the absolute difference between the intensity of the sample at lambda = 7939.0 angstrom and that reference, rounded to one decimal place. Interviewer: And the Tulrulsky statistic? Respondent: 0.4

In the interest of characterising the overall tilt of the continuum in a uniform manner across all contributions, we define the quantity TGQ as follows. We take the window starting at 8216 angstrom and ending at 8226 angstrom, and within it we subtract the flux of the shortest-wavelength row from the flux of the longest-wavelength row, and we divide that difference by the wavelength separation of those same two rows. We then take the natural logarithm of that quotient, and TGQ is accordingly -1.7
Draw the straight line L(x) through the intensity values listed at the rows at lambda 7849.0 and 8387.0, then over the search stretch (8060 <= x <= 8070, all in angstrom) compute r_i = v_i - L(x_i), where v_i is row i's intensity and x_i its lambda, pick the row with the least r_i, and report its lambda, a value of 8067.0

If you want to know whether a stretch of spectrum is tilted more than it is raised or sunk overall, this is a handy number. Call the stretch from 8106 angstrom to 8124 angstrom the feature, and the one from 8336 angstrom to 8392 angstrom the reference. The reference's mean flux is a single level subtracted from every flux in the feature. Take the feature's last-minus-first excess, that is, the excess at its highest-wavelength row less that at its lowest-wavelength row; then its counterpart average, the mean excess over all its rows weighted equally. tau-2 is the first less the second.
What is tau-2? -1.2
